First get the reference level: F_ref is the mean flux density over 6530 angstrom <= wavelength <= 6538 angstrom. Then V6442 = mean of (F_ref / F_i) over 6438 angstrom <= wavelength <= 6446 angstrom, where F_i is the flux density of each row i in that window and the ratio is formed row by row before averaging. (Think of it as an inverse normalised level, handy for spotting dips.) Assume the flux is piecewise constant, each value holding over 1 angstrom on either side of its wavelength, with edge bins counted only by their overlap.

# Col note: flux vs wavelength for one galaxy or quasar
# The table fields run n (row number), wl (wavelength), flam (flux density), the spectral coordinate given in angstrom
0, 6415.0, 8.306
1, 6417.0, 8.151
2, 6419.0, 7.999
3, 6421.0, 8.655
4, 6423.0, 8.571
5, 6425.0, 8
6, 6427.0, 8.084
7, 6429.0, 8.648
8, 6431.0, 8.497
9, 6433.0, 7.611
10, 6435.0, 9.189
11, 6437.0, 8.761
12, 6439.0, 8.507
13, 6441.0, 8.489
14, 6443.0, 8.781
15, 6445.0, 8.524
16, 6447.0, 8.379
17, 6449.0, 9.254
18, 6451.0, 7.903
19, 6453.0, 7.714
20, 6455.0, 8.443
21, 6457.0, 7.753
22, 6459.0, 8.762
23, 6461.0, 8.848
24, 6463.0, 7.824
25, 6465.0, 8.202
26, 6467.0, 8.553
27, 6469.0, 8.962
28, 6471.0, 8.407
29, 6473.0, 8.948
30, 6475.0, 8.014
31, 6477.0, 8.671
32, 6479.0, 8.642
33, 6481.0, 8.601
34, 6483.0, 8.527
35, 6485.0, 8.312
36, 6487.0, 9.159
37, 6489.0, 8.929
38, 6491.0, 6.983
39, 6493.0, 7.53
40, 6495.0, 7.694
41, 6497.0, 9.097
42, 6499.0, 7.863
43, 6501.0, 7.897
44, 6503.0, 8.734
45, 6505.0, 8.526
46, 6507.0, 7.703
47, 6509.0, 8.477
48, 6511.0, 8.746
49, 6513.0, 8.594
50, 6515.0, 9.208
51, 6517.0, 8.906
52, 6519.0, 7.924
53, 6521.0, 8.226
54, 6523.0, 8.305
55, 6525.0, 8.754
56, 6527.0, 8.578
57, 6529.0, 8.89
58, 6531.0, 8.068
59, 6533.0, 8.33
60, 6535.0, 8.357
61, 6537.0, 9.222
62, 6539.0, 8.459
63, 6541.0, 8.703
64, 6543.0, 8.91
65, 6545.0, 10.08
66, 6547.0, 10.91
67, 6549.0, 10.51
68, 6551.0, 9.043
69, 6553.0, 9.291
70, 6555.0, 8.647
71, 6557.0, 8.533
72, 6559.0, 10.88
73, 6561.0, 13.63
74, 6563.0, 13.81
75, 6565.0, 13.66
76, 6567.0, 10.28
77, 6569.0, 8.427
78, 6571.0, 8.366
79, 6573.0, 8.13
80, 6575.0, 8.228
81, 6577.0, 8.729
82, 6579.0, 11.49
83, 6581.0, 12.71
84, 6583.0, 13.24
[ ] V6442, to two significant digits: 0.99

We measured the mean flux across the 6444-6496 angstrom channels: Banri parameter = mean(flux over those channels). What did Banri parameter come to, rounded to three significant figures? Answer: 8.37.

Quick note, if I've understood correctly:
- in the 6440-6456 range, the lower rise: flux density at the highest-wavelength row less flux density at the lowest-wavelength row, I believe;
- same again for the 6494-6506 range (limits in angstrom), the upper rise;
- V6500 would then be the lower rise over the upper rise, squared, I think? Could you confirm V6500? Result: 0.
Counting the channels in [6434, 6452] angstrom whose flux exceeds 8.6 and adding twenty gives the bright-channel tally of 24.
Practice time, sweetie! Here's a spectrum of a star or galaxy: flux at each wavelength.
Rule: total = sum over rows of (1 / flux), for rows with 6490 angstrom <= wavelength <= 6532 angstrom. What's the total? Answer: 2.5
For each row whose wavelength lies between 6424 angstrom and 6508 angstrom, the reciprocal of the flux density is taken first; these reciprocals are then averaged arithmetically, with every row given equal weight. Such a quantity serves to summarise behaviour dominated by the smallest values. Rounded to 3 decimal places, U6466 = 0.120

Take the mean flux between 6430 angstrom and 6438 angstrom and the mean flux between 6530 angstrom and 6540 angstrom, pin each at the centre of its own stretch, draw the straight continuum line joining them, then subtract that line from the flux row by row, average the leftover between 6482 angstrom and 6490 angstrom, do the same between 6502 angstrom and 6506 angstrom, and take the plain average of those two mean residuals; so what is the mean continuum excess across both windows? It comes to 0.18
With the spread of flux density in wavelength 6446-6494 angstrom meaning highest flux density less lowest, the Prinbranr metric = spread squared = 5.2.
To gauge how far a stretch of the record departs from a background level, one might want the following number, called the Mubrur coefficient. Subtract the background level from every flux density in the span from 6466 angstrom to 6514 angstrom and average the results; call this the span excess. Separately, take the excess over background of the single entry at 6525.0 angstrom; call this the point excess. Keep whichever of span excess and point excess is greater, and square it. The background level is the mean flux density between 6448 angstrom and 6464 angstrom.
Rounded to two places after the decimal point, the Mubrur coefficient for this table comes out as 0.19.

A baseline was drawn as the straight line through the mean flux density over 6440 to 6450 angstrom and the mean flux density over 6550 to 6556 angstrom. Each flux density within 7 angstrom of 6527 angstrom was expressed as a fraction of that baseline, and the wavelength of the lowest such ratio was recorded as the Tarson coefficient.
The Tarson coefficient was 6531.0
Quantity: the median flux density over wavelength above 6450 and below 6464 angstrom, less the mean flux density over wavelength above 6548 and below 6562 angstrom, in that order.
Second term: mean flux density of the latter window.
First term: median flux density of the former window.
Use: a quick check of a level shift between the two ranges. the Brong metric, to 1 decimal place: -2.2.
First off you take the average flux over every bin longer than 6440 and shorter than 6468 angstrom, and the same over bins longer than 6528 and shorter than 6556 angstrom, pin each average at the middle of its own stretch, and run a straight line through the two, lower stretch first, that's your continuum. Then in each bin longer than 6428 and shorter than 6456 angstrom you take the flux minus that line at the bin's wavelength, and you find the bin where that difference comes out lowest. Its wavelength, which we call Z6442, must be 6453.0 angstrom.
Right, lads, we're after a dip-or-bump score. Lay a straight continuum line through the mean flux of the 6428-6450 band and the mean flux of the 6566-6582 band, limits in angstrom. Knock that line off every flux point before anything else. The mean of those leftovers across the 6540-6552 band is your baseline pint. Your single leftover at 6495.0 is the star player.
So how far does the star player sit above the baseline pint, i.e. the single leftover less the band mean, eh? -1.6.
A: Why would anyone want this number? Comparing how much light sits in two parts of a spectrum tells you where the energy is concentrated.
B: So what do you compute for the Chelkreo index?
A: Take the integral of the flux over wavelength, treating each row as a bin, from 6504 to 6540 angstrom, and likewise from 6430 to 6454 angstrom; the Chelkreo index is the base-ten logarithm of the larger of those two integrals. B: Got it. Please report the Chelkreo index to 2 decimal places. 2.49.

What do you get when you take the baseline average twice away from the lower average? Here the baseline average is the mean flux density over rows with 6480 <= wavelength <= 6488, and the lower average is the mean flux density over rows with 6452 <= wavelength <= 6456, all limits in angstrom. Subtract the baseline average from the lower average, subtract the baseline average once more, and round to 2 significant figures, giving -9.2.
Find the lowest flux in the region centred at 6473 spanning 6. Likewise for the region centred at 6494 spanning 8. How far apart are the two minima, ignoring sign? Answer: 1.0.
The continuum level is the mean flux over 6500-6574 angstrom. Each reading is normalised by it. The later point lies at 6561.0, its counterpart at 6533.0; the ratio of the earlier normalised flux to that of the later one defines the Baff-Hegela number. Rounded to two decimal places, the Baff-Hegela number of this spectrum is 0.61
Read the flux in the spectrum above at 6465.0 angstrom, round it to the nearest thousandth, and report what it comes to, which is 8.202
